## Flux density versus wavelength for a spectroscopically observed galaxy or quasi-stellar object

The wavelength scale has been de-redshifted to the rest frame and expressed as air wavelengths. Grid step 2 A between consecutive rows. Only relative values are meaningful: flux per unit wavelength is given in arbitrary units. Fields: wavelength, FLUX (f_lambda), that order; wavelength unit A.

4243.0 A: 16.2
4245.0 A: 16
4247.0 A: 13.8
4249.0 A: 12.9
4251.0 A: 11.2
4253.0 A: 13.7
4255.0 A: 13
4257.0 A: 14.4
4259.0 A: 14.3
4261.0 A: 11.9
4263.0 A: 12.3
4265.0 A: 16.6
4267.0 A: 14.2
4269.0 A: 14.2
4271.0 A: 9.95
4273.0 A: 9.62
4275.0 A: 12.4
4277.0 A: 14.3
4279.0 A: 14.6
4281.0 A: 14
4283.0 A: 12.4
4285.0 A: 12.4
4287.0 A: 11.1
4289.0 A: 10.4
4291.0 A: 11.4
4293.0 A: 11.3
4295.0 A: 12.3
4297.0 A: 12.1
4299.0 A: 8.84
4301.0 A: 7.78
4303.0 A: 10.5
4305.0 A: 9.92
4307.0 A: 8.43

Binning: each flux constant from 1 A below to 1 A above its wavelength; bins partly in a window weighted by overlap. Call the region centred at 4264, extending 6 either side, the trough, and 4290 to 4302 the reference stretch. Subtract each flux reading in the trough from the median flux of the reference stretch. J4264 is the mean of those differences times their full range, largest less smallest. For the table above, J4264 -12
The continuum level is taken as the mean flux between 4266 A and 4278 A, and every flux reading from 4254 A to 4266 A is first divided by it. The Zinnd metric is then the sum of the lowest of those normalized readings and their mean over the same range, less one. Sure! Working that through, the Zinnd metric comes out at 1.06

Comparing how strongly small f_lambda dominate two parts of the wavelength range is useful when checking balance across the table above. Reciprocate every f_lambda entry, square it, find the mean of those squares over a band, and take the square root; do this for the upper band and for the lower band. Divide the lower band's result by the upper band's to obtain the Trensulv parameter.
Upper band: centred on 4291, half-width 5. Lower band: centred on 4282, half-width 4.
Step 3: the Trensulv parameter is 0.849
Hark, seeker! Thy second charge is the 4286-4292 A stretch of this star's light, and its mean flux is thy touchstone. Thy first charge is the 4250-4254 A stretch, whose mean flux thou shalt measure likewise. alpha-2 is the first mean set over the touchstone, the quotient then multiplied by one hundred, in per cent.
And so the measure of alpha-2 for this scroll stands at 114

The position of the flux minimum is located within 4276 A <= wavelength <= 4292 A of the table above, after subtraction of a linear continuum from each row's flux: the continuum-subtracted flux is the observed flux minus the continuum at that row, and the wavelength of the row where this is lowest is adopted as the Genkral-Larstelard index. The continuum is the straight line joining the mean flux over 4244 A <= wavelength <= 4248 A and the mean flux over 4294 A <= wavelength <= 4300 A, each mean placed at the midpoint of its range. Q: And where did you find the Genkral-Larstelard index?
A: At 4289.0 A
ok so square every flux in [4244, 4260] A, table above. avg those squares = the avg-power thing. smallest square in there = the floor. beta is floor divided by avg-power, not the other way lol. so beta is 0.67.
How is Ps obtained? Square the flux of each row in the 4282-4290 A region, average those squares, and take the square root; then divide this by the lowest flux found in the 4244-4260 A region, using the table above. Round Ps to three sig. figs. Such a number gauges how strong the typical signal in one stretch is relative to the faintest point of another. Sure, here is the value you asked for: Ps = 1.04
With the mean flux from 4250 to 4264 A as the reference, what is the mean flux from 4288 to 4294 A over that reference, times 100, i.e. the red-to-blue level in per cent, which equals 85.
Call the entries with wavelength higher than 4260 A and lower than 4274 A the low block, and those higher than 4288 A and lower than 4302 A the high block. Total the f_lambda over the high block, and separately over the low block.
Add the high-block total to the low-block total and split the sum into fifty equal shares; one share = 3.26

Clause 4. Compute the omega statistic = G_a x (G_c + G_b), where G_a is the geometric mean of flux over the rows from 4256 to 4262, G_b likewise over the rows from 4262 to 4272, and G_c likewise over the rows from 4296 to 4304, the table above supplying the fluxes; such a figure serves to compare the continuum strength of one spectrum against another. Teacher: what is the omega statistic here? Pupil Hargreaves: 309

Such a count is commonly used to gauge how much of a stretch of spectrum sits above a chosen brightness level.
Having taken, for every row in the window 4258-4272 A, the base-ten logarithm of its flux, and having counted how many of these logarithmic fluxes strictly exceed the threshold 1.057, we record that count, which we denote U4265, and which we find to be 6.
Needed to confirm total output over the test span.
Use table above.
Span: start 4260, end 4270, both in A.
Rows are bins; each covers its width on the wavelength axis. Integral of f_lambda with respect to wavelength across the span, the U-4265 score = 138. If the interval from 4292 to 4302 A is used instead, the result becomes 105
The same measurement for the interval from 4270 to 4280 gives 122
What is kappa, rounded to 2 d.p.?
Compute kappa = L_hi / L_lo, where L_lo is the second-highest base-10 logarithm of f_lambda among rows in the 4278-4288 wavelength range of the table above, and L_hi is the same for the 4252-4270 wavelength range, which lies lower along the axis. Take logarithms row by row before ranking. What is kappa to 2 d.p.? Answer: 1.01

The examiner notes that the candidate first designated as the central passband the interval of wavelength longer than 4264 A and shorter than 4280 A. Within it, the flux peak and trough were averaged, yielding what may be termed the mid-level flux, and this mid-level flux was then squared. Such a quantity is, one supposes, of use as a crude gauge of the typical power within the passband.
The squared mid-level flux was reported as 172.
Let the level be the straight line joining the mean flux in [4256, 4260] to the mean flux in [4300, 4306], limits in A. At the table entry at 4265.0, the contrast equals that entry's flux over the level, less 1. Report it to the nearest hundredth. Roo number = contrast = 0.22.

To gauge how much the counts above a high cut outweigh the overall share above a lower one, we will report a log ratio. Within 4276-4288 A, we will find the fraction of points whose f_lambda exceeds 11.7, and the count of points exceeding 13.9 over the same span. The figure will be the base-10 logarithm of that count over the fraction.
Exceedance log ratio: 0.556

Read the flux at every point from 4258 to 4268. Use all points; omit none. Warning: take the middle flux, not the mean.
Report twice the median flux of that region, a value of 28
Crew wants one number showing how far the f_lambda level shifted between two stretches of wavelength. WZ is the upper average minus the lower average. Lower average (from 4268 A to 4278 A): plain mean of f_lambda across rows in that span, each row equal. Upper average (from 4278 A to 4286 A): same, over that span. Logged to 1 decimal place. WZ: 1.3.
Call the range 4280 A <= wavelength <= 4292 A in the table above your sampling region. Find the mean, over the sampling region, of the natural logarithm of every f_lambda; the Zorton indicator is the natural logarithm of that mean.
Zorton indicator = 0.907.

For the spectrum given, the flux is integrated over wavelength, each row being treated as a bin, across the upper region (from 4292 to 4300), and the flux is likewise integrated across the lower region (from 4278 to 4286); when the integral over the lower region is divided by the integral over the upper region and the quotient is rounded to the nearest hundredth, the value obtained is 1.20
